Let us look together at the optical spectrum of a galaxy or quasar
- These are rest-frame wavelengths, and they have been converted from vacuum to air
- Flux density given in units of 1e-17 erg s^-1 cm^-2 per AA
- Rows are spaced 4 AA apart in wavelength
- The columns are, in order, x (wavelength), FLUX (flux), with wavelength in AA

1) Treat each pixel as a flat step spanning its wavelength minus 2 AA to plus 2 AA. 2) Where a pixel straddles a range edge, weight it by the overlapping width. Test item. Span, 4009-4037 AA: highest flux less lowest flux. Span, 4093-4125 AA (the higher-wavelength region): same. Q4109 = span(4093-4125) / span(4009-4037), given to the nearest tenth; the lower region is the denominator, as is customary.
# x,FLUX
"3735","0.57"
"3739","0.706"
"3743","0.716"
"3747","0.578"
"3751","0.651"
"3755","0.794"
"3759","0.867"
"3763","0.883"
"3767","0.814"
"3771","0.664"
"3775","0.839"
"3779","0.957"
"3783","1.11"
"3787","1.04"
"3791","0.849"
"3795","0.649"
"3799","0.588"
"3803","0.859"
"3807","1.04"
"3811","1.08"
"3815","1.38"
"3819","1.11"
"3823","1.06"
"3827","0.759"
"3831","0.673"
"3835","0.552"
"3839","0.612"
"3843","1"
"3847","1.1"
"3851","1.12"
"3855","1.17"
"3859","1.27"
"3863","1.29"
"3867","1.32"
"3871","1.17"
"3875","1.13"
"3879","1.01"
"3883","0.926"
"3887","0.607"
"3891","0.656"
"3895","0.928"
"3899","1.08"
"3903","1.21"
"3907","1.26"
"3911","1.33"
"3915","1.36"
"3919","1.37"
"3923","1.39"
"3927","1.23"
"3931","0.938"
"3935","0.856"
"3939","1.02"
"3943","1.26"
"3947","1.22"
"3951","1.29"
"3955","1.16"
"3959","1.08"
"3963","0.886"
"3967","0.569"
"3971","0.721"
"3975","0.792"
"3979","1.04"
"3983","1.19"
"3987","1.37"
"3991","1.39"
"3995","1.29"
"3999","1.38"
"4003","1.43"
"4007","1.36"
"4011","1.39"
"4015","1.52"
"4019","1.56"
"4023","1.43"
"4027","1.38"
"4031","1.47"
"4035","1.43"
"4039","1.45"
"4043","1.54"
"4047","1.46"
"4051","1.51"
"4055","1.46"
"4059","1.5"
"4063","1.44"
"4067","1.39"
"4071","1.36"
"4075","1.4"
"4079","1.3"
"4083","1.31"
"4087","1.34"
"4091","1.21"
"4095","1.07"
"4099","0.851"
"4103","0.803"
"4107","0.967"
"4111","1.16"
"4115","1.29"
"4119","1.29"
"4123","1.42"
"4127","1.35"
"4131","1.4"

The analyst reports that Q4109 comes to 3.4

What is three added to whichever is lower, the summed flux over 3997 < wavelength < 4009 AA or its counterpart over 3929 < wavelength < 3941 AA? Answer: 5.8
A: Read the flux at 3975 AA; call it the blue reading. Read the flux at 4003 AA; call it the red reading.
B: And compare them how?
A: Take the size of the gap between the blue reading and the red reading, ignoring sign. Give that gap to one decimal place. 0.6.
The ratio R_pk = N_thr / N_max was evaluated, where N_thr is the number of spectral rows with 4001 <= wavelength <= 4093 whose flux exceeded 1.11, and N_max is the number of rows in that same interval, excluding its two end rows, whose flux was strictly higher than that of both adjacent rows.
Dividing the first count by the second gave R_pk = 3.3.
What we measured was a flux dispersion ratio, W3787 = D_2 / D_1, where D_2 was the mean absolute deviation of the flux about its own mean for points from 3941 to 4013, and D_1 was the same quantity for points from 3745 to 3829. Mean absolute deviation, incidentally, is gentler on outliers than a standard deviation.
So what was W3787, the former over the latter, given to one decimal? 1.3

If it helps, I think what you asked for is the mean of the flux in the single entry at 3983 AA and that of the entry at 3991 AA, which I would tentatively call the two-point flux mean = 1.29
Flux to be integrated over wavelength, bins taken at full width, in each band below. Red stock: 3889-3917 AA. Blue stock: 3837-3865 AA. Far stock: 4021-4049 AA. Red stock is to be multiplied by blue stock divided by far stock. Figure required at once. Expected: 23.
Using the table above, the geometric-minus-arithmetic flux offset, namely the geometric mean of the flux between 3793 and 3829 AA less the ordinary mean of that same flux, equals -0.031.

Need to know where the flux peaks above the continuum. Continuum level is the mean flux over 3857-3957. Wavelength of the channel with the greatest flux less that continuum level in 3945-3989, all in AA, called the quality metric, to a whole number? 3987 AA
